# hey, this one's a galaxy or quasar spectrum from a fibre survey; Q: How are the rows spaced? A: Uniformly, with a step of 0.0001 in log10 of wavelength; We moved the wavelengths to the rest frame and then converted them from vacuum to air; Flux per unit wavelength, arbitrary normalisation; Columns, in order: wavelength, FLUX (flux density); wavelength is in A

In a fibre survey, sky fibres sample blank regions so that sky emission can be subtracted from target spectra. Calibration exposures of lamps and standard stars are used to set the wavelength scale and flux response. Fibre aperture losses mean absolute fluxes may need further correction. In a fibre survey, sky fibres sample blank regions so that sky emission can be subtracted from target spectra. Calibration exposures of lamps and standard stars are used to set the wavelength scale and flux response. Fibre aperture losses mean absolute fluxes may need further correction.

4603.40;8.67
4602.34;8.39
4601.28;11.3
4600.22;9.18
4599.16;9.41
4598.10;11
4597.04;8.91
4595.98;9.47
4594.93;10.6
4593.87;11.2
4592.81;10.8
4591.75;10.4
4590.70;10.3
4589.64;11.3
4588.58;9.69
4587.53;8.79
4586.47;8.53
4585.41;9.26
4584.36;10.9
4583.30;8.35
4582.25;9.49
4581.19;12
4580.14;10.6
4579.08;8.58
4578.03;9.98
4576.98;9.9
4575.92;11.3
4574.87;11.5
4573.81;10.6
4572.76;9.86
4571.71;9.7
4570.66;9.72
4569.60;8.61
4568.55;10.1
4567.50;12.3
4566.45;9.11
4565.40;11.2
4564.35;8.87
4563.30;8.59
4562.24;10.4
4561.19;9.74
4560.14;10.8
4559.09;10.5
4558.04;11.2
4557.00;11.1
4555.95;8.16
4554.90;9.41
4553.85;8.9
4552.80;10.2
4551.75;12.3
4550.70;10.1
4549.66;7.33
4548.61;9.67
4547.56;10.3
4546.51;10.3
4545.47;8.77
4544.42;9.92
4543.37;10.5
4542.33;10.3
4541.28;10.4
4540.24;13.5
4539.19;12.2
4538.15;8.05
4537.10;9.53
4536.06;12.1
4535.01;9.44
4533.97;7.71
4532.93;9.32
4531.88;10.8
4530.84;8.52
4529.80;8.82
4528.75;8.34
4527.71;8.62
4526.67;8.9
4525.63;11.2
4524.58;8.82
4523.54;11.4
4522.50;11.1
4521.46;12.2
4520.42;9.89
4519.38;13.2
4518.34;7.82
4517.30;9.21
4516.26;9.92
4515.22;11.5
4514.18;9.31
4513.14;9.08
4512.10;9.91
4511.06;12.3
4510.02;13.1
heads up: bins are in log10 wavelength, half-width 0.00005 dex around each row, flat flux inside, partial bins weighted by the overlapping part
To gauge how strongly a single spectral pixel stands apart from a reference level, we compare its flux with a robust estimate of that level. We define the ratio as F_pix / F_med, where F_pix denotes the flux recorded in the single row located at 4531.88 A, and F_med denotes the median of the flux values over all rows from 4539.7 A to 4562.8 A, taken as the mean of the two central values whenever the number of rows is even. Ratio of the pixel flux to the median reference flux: 1.05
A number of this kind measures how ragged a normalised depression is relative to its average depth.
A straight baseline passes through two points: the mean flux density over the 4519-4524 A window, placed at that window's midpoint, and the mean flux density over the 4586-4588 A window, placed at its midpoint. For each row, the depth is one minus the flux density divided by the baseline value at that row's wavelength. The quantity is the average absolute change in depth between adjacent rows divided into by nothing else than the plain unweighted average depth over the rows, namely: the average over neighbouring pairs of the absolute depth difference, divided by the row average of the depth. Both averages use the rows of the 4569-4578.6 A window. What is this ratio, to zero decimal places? -1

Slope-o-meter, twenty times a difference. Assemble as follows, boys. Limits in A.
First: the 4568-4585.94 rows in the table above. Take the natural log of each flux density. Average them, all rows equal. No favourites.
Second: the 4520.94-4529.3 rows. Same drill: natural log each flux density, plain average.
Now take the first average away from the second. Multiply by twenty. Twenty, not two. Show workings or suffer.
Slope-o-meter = 0.0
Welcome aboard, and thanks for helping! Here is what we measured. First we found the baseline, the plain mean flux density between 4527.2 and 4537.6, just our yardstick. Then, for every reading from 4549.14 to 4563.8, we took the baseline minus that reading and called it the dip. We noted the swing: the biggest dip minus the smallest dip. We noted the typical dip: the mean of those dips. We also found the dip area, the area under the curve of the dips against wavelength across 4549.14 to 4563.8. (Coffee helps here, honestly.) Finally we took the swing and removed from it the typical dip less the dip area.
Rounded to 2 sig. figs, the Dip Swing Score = -3.1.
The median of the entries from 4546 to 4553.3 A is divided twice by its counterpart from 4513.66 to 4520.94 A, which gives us 0.104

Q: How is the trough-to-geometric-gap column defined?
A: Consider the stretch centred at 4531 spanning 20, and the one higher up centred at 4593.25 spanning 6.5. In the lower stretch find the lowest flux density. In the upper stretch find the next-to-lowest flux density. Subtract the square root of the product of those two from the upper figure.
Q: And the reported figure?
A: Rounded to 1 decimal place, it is 1.4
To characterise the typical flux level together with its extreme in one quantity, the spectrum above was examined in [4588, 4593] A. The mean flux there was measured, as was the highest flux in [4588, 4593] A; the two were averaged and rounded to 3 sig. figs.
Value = 10.9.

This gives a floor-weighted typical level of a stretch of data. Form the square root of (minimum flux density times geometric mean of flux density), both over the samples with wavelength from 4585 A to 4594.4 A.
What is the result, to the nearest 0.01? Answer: 9.23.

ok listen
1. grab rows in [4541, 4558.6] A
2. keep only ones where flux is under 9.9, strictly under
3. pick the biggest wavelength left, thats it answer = 4555.95 A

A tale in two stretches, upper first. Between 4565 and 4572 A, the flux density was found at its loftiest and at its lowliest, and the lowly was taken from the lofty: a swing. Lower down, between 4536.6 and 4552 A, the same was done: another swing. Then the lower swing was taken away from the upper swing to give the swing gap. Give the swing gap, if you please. -2.5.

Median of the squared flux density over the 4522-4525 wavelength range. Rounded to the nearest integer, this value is 123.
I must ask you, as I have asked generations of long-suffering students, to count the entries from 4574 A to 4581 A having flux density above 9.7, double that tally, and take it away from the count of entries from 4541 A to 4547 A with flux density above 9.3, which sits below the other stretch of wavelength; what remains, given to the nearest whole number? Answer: -5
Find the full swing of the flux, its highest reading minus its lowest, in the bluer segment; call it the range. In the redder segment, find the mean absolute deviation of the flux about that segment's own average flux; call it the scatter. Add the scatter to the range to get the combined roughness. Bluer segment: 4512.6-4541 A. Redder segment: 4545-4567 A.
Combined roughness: 6.7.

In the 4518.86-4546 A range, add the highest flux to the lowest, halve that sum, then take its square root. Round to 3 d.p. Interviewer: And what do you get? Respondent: 3.257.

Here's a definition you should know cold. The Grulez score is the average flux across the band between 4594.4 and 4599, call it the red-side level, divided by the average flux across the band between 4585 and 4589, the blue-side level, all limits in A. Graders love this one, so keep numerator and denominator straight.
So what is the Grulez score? 1.10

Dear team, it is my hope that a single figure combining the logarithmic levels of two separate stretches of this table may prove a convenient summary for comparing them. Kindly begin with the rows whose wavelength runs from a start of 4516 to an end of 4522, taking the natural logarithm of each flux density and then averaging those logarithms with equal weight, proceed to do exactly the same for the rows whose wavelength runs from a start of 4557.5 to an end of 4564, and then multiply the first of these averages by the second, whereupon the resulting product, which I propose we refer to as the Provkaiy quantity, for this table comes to 5.39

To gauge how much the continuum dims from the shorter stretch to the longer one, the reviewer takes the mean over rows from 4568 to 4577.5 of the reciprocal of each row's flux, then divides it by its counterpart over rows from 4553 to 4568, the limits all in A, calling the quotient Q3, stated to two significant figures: 0.98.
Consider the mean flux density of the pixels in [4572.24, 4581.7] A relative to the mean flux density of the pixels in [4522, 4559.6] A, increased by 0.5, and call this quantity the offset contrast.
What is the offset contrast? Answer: 1.55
